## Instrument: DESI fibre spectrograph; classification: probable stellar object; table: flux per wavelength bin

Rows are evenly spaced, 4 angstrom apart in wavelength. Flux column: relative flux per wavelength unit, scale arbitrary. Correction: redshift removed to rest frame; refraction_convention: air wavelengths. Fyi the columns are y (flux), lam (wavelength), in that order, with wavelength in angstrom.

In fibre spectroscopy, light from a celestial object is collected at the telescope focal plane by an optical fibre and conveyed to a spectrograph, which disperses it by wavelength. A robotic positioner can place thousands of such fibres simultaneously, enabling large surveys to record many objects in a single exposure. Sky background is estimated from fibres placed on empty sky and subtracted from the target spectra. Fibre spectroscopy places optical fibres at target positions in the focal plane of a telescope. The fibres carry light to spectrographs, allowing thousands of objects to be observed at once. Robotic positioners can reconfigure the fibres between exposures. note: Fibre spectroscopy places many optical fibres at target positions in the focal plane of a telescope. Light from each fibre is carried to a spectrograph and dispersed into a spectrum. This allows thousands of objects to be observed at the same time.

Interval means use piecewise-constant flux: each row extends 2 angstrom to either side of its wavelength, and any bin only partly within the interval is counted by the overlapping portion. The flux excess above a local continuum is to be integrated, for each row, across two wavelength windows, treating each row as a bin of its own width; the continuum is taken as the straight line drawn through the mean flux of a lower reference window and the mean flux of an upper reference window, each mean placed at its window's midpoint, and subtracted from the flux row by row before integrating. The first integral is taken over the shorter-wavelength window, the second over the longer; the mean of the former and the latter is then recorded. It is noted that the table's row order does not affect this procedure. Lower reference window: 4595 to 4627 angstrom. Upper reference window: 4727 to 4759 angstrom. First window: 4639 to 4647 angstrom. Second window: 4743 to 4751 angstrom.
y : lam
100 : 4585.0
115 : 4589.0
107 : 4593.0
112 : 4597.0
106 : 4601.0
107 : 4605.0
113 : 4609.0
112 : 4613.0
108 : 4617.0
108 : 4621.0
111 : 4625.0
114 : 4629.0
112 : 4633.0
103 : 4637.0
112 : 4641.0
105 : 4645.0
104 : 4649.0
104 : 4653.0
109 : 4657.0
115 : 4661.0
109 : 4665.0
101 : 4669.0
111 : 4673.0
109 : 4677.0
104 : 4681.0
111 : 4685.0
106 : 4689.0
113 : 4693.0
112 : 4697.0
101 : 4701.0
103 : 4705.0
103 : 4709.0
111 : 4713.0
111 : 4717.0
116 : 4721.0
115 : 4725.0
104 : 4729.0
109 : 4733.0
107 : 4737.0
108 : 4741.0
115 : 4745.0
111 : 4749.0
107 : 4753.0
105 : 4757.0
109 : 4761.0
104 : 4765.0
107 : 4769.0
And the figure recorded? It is 16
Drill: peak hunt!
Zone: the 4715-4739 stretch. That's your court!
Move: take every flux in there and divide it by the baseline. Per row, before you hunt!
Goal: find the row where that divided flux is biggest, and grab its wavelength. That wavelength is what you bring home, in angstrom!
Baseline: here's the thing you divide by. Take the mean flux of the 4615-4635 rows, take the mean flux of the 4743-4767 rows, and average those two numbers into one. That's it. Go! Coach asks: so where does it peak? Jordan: 4721.0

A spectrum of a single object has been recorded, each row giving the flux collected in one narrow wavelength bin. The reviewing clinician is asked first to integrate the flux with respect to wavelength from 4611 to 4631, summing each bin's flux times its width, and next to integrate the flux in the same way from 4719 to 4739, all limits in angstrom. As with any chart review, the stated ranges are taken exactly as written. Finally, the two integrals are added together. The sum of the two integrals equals 4416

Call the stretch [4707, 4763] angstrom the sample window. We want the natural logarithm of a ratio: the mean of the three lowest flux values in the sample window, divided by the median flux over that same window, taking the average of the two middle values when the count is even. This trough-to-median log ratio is -0.047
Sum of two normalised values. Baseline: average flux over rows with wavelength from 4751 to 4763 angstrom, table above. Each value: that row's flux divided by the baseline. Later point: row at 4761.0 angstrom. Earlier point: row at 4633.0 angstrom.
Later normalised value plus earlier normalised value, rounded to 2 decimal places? 2.07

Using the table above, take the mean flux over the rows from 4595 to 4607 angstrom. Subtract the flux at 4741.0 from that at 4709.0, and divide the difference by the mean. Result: -0.046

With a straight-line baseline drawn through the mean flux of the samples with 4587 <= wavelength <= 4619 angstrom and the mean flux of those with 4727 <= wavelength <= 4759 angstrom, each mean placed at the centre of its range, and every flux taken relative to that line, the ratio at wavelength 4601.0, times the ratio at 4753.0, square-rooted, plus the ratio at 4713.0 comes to 2.00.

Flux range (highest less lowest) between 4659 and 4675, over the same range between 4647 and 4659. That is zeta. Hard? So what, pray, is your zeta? 2.8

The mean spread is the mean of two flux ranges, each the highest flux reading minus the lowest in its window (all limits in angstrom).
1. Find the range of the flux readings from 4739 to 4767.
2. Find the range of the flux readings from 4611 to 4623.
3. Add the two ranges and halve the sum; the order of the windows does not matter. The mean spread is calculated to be 7.50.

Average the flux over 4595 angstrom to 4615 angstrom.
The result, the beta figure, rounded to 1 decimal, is 110.0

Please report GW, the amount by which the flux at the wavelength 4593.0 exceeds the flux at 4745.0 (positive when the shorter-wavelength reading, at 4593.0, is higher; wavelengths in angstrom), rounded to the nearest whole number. -8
